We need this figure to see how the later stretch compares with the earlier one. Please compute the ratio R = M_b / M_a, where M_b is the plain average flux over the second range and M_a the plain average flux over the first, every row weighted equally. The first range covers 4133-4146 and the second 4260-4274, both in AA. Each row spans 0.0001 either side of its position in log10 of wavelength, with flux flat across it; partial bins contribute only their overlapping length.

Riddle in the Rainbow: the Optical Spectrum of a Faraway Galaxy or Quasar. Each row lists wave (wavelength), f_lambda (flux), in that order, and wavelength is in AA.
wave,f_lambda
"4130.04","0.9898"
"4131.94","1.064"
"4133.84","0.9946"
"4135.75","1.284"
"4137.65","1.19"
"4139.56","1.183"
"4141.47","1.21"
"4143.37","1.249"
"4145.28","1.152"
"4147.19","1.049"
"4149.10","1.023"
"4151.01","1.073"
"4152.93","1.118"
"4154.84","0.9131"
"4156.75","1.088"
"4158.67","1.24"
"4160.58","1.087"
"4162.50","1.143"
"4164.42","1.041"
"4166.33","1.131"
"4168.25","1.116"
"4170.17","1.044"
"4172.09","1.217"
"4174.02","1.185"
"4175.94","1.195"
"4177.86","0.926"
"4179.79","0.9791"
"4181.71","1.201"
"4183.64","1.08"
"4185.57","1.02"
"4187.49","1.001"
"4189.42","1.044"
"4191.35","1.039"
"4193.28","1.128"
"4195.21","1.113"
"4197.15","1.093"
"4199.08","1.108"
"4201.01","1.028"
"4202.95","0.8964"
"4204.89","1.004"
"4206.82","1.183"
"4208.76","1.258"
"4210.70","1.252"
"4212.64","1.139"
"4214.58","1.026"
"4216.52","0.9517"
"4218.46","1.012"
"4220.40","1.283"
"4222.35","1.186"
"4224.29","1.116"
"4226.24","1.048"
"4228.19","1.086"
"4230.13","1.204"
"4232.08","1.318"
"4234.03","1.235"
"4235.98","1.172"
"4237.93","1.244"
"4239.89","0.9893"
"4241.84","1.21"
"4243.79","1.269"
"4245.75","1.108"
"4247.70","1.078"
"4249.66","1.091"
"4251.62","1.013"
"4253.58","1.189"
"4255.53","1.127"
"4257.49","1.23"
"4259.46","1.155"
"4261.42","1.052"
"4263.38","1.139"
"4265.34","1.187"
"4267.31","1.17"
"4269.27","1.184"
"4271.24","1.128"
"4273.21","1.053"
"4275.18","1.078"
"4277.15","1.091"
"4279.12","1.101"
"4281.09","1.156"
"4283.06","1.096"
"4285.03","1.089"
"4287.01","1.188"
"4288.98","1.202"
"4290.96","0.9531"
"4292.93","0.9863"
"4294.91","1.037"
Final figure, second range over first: 0.96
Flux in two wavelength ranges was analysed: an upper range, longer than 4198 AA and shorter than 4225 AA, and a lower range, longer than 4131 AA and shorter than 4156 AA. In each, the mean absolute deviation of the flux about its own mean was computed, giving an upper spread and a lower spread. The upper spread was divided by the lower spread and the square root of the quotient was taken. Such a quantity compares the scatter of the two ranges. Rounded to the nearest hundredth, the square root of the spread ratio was 1.06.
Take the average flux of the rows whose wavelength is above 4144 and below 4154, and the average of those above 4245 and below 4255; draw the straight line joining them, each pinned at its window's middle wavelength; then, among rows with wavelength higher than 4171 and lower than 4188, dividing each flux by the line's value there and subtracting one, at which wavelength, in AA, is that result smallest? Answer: 4177.86 AA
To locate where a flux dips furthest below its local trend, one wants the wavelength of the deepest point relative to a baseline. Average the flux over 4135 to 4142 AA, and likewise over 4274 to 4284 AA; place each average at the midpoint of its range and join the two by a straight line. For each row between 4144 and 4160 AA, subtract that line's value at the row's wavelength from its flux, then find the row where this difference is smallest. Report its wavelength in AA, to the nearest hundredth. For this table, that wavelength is 4154.84 AA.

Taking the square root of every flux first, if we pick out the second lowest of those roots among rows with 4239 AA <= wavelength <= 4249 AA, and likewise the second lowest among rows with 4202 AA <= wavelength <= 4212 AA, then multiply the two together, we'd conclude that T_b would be 1.04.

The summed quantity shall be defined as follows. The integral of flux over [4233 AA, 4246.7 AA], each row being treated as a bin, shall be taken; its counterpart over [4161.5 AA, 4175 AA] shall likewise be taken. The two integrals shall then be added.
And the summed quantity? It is 31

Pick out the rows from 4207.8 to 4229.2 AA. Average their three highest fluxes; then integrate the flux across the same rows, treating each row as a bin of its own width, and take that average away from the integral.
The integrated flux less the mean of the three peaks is 23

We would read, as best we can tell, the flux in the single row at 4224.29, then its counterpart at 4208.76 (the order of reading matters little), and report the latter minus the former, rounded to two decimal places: 0.14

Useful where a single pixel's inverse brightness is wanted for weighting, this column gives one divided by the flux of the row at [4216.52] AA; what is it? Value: 1.05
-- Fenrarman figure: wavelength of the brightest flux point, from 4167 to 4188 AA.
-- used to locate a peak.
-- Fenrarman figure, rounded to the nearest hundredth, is 4172.09 AA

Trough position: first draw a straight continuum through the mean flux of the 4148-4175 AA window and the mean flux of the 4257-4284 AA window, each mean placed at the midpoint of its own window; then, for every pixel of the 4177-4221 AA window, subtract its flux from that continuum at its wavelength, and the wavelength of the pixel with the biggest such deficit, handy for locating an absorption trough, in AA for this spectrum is 4202.95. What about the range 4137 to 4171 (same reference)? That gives 4154.84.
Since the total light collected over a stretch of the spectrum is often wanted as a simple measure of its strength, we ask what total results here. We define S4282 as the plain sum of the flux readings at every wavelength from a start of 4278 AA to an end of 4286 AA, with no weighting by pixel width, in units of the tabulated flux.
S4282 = 4.44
